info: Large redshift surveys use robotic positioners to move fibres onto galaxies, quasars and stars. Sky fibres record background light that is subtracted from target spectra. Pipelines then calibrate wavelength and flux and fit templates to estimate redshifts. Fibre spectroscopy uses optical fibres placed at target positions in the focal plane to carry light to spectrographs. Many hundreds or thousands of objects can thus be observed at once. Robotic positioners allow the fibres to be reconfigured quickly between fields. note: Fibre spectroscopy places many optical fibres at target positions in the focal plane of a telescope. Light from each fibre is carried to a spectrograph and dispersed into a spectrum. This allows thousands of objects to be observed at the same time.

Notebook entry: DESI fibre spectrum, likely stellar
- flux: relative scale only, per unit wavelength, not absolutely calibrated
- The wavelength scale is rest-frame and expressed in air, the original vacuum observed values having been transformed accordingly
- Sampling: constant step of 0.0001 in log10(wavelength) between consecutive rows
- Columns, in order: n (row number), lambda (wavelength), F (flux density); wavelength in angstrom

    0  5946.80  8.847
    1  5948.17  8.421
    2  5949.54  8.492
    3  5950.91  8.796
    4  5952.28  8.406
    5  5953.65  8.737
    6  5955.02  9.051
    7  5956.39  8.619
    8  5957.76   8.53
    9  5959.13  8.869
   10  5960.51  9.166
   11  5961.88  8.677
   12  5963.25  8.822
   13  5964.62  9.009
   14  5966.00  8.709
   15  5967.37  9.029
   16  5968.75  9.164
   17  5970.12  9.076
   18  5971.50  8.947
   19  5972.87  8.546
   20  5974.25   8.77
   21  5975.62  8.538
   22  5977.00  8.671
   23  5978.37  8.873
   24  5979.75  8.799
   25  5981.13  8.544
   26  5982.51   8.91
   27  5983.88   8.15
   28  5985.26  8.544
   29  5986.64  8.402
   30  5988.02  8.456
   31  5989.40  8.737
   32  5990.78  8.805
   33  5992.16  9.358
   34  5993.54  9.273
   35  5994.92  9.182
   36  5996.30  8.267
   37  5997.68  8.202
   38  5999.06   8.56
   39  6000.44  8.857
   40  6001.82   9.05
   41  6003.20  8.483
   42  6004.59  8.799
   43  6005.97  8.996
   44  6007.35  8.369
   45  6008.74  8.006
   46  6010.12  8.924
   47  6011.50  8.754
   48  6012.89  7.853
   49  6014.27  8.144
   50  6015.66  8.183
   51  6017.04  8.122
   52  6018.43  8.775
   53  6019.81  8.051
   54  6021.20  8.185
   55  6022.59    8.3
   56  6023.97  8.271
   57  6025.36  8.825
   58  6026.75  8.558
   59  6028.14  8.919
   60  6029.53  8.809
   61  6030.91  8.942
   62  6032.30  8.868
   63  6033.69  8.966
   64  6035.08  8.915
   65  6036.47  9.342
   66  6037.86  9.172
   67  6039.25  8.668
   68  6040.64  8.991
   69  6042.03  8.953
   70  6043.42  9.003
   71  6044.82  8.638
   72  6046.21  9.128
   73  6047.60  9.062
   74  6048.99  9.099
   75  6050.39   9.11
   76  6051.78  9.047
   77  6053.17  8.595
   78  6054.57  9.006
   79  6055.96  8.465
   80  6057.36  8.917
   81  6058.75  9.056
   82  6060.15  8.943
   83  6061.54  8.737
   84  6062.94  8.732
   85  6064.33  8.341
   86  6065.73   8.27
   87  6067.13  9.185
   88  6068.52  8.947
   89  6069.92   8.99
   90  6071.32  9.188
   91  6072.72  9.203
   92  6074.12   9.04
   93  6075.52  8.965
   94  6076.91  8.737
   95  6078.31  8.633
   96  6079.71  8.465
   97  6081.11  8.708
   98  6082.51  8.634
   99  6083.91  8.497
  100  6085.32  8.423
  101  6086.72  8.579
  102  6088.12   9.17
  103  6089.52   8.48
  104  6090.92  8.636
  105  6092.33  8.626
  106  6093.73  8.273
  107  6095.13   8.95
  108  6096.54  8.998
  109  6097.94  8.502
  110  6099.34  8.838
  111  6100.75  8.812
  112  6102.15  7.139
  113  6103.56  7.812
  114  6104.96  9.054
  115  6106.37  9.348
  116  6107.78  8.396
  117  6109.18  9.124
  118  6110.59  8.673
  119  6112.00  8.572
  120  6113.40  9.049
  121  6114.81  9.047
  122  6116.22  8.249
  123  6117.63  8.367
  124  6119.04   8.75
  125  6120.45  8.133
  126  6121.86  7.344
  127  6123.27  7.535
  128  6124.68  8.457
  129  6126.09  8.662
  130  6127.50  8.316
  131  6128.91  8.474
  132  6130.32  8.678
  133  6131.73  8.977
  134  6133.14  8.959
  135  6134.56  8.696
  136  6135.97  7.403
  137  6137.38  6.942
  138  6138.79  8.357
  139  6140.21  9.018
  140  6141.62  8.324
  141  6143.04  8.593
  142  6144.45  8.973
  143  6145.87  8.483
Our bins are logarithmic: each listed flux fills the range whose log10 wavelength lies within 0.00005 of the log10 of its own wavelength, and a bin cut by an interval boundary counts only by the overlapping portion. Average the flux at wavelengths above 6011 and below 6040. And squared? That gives 74.0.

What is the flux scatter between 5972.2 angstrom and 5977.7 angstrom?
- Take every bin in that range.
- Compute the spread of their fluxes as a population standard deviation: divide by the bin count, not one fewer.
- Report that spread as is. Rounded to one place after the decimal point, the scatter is 0.1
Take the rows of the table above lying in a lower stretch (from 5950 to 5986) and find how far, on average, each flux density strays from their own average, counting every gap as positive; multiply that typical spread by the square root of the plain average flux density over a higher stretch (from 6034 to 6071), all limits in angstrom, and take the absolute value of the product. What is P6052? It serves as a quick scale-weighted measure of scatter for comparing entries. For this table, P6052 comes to 0.58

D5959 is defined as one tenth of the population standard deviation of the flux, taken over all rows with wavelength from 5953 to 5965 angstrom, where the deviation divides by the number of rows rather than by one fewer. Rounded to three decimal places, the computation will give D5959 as 0.020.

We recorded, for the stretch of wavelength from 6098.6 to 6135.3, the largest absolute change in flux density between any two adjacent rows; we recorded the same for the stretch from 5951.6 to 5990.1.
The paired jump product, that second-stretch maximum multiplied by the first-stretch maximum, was 1.3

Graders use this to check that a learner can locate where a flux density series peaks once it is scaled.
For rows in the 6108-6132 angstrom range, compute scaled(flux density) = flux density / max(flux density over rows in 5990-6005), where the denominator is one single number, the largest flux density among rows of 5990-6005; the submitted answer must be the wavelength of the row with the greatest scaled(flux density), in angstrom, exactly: 6109.18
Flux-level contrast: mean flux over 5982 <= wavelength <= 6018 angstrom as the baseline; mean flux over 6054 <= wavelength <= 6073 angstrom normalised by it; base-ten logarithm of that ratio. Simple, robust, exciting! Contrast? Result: 0.013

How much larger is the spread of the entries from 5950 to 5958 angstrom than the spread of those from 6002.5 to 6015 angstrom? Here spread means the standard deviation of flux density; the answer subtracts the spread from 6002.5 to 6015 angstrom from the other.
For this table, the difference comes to -0.19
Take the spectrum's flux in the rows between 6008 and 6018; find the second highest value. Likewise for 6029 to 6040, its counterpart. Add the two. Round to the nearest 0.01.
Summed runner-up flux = 17.93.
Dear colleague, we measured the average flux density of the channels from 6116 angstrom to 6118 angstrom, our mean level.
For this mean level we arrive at 8.31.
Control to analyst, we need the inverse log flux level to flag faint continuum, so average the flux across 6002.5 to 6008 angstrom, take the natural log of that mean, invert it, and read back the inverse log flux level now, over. 0.463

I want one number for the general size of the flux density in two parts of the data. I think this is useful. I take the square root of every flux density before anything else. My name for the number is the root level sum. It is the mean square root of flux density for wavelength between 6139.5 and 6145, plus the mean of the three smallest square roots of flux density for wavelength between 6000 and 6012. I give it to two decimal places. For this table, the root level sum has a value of 5.83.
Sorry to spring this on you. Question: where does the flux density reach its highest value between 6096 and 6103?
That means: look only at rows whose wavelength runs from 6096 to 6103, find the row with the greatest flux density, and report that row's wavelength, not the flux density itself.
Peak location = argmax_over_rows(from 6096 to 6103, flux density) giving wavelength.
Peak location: 6096.54 angstrom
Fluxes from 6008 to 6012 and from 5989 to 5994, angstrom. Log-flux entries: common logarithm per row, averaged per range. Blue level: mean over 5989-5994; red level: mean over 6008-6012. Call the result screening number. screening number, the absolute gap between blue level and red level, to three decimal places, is 0.024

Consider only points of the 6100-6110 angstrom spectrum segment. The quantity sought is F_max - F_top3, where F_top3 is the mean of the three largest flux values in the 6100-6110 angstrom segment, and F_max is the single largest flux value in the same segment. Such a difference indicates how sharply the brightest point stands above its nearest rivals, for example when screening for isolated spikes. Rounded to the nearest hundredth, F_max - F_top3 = 0.17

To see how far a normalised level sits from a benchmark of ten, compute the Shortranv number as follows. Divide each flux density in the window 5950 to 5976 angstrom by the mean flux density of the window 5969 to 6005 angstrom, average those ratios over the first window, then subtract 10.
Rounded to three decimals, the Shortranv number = -8.990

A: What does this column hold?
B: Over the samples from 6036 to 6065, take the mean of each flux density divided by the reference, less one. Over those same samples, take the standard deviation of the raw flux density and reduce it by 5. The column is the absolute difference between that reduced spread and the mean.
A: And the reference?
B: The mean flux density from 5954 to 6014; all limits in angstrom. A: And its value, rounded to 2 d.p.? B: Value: 4.77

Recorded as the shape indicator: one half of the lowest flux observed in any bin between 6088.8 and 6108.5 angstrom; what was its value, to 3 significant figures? 3.57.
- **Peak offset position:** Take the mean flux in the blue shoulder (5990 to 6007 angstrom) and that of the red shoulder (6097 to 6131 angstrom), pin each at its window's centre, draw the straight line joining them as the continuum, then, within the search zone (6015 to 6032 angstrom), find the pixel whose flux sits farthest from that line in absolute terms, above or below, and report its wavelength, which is 6019.81 angstrom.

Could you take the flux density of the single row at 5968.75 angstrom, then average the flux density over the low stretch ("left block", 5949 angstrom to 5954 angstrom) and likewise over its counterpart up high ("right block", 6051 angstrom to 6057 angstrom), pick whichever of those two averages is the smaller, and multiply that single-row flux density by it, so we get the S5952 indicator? 78.9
